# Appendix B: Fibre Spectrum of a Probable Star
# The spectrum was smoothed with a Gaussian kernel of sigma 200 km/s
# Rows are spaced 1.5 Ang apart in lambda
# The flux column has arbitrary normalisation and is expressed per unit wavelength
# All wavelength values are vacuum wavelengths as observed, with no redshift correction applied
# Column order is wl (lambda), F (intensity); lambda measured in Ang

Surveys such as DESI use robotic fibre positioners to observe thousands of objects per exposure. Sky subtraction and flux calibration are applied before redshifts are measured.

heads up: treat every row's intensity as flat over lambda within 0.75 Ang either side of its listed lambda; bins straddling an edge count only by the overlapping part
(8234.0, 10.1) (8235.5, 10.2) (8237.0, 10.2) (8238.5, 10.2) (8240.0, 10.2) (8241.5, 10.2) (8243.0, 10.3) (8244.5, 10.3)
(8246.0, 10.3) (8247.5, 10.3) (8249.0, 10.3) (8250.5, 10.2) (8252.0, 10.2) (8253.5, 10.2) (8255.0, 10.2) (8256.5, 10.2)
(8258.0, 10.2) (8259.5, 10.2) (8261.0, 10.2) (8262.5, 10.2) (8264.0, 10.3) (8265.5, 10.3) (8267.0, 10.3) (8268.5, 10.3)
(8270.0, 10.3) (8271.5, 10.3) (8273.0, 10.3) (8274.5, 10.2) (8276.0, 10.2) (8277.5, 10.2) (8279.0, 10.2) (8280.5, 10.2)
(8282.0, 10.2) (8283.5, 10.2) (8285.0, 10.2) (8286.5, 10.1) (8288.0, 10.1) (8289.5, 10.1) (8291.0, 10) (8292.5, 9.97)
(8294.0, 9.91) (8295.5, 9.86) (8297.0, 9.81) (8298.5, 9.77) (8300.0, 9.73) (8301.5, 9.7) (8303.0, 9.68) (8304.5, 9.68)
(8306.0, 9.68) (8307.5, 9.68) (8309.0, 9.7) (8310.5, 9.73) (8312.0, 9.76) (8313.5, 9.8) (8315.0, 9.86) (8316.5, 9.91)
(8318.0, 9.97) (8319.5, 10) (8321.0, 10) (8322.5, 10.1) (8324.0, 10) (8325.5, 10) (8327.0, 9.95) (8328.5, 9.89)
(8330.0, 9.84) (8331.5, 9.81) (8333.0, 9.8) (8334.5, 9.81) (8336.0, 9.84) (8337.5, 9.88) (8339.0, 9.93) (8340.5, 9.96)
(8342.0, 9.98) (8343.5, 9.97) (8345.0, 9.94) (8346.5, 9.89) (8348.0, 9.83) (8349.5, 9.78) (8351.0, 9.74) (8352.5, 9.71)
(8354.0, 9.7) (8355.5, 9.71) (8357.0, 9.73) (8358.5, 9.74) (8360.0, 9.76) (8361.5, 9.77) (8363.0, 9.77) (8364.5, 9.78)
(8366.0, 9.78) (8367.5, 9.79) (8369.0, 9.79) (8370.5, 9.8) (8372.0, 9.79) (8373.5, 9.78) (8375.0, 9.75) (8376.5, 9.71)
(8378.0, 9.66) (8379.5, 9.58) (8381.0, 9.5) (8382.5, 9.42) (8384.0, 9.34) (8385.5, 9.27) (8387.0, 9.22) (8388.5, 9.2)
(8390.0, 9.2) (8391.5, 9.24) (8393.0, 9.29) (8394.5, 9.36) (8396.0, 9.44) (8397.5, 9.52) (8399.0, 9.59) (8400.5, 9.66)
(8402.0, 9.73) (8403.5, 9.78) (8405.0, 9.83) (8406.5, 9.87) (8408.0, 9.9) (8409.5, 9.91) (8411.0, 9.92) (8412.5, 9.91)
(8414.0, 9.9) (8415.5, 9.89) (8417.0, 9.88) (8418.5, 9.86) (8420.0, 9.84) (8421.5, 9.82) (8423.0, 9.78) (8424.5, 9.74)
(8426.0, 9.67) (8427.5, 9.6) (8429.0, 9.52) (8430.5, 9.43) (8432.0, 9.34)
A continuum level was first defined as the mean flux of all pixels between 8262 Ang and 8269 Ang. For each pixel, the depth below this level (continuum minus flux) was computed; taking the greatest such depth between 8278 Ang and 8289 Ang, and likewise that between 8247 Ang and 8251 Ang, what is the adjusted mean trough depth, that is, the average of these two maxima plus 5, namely 5.13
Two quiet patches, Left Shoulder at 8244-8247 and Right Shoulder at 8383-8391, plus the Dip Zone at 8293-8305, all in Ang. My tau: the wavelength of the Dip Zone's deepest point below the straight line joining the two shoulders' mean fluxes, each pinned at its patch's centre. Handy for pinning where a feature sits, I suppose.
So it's 8303.0 Ang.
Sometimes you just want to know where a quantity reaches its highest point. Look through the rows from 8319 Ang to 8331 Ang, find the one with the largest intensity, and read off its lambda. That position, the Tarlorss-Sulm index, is 8322.5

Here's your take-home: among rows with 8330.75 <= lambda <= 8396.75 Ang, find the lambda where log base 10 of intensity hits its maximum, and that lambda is 8342.0 Ang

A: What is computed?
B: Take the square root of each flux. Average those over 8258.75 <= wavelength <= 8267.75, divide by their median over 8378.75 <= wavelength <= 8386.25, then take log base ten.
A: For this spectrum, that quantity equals 0.018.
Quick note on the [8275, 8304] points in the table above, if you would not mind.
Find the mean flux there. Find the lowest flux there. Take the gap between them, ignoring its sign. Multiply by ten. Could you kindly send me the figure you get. 3.3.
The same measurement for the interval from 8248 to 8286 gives 0.3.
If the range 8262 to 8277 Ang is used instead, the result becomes 0.7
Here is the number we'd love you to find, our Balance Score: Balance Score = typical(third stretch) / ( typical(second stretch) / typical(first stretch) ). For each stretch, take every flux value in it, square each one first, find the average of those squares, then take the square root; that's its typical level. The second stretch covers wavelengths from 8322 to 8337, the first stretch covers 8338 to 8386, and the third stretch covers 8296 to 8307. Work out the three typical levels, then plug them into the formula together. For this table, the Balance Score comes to 9.6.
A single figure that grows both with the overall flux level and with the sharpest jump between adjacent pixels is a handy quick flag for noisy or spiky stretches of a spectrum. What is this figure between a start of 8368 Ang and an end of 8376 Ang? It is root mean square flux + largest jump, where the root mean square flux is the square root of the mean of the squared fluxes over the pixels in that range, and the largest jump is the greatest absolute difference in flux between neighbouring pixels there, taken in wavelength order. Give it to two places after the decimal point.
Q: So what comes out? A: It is 9.81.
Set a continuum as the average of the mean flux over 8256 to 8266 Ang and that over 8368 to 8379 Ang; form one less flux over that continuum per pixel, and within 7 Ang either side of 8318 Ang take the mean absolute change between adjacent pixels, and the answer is 0.0055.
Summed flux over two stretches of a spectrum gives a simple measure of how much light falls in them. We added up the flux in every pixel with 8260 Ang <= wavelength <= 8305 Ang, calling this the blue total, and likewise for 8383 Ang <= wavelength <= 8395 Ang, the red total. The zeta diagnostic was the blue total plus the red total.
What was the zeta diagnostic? 377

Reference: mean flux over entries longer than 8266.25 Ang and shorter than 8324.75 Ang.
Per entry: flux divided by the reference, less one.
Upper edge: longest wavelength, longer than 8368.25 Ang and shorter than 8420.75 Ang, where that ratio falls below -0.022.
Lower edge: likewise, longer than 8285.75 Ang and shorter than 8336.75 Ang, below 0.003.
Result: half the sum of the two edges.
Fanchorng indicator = 8369.0 Ang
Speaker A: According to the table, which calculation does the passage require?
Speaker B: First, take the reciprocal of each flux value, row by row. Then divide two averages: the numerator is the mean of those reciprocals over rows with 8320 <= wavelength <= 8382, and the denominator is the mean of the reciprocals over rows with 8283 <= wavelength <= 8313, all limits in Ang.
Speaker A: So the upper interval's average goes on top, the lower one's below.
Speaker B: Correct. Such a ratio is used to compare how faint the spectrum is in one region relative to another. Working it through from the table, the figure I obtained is 1.00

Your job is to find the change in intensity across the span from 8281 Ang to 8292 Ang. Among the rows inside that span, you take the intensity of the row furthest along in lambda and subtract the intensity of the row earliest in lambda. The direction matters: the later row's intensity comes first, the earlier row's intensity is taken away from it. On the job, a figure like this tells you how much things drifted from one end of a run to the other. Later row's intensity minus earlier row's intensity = -0.20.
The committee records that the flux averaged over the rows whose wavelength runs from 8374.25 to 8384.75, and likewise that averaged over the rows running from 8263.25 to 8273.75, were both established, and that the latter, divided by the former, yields 1.08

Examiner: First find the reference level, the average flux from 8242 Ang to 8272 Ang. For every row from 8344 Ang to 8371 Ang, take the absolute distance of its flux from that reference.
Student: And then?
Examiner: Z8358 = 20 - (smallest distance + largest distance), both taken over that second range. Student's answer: 19.1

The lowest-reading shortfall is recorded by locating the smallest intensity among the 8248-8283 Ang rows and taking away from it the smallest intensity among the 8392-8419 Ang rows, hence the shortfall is 0.91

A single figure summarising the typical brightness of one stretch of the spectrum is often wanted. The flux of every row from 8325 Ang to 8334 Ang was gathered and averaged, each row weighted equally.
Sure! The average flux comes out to 9.9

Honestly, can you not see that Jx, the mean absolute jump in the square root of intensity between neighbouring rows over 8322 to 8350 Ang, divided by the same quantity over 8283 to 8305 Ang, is 1.0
